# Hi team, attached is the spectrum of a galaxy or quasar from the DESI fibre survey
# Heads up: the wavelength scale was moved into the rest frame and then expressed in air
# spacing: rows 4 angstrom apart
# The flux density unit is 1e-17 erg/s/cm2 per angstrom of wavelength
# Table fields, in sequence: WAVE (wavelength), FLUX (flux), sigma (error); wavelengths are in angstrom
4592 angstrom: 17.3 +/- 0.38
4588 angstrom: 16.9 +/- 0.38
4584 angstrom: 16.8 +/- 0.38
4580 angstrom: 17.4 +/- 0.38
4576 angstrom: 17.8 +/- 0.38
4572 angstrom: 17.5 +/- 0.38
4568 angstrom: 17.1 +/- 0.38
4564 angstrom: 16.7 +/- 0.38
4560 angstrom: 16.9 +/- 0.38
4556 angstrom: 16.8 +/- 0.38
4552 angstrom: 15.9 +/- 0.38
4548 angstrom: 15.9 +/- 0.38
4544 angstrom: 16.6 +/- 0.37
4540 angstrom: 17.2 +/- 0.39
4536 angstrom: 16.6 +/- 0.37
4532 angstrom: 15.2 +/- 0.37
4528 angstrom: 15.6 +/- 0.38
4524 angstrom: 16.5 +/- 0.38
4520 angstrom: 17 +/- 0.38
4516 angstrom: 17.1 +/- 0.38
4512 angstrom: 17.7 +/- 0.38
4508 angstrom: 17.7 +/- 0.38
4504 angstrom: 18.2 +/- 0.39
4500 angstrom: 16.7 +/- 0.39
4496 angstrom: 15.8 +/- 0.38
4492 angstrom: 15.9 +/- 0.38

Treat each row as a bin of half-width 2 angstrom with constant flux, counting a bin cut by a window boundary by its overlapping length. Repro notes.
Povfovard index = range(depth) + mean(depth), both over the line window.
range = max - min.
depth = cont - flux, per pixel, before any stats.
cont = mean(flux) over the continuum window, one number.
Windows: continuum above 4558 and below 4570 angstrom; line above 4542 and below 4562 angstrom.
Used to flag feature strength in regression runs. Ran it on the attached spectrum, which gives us 1.5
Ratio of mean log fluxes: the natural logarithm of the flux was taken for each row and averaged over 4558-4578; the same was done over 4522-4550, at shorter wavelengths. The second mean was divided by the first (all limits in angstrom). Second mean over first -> 0.979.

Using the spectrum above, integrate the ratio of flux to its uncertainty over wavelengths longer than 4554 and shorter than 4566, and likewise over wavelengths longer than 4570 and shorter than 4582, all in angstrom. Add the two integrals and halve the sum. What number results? 543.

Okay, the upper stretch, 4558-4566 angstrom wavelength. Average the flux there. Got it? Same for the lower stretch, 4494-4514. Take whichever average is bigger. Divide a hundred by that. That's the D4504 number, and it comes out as 5.81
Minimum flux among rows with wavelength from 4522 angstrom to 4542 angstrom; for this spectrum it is 15.2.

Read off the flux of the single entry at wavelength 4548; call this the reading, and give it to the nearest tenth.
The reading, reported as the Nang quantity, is 15.9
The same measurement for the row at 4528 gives 15.6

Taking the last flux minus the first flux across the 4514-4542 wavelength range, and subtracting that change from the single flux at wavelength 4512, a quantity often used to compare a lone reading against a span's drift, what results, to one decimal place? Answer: 17.6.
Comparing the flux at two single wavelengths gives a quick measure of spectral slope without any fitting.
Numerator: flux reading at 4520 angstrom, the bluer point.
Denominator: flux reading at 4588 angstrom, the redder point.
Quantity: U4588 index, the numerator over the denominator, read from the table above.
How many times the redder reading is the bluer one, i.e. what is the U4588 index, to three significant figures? 1.01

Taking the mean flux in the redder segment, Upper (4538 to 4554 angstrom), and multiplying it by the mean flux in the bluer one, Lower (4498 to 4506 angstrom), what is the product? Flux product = 286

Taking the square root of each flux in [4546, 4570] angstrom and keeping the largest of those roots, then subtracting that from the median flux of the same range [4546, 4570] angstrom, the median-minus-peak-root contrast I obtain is 12.6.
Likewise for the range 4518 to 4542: 12.4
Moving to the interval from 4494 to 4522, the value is 12.8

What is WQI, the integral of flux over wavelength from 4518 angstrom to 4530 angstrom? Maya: 196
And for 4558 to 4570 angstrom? 203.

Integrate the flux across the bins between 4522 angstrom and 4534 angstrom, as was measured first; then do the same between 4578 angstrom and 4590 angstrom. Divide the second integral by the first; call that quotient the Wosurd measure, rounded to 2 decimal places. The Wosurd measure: 1.08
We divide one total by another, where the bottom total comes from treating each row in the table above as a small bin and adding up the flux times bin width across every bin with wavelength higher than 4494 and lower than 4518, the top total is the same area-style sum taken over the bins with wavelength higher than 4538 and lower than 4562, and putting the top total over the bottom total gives 0.96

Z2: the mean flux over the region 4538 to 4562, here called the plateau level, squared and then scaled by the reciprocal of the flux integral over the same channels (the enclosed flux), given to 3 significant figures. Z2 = 0.690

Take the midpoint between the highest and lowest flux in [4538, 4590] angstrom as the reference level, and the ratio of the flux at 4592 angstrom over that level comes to 1.03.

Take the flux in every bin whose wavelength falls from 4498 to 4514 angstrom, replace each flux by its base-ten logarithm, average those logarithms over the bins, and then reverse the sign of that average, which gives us -1.24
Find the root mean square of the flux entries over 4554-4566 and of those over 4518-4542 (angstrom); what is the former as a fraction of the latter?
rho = 1.03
